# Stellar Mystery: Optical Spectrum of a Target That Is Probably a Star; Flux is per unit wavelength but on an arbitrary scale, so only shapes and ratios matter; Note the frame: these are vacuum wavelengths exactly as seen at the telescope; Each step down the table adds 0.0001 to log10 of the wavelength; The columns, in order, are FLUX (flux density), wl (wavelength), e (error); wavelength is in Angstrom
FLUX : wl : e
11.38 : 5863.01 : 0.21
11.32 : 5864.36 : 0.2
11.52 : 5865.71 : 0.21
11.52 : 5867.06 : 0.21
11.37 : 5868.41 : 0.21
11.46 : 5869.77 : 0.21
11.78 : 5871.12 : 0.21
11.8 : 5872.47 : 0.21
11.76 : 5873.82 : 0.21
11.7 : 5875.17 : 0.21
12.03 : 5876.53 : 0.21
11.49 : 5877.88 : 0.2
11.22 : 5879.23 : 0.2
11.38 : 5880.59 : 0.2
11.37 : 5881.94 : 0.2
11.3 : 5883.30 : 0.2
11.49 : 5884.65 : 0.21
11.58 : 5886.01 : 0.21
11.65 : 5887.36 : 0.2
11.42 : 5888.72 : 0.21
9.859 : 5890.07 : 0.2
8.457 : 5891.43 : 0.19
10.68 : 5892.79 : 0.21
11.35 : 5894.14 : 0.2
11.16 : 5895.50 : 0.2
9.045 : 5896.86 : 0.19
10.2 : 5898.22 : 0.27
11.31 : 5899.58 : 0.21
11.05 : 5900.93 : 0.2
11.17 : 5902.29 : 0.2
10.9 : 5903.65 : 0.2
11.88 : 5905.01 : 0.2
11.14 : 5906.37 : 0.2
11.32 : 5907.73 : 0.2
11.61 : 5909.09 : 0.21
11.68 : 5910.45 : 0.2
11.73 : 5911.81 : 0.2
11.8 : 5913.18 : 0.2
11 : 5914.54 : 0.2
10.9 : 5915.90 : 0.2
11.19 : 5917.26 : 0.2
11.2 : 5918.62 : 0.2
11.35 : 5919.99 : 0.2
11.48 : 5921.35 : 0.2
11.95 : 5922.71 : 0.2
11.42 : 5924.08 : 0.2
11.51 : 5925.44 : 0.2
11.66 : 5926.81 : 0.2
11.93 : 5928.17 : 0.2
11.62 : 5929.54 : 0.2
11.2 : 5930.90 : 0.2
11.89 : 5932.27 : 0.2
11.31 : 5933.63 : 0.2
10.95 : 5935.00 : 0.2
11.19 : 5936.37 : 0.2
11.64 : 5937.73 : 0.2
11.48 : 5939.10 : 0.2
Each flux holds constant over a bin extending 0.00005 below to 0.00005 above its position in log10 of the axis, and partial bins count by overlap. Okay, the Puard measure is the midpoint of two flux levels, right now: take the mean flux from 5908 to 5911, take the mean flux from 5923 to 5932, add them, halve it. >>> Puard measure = 11.6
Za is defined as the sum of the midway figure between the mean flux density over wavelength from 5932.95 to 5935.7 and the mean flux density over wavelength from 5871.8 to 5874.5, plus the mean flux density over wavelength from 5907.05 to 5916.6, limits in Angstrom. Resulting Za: 22.9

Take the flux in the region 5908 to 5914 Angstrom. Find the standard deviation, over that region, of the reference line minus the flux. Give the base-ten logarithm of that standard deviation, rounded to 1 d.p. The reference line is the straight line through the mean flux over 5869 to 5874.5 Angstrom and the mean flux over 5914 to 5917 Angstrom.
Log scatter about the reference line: -1.0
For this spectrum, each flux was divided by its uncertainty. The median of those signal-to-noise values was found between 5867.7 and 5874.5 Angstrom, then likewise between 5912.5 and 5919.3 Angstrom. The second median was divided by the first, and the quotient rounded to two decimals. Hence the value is 1.00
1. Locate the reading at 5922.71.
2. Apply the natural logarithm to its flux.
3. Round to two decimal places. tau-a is 2.48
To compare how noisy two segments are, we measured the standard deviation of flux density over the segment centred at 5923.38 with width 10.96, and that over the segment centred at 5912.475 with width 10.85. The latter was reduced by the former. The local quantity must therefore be 0.08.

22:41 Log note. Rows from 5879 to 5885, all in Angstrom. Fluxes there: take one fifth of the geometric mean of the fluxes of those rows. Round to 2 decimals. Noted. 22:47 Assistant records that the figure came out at 2.27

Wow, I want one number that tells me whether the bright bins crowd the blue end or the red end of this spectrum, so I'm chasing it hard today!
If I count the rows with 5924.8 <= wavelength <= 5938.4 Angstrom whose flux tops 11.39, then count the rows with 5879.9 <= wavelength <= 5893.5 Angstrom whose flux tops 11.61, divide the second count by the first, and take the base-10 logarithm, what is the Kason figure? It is -0.78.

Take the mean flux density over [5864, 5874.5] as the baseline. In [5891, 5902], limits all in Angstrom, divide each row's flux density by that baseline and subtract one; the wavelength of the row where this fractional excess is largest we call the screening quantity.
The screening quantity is 5894.14 Angstrom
